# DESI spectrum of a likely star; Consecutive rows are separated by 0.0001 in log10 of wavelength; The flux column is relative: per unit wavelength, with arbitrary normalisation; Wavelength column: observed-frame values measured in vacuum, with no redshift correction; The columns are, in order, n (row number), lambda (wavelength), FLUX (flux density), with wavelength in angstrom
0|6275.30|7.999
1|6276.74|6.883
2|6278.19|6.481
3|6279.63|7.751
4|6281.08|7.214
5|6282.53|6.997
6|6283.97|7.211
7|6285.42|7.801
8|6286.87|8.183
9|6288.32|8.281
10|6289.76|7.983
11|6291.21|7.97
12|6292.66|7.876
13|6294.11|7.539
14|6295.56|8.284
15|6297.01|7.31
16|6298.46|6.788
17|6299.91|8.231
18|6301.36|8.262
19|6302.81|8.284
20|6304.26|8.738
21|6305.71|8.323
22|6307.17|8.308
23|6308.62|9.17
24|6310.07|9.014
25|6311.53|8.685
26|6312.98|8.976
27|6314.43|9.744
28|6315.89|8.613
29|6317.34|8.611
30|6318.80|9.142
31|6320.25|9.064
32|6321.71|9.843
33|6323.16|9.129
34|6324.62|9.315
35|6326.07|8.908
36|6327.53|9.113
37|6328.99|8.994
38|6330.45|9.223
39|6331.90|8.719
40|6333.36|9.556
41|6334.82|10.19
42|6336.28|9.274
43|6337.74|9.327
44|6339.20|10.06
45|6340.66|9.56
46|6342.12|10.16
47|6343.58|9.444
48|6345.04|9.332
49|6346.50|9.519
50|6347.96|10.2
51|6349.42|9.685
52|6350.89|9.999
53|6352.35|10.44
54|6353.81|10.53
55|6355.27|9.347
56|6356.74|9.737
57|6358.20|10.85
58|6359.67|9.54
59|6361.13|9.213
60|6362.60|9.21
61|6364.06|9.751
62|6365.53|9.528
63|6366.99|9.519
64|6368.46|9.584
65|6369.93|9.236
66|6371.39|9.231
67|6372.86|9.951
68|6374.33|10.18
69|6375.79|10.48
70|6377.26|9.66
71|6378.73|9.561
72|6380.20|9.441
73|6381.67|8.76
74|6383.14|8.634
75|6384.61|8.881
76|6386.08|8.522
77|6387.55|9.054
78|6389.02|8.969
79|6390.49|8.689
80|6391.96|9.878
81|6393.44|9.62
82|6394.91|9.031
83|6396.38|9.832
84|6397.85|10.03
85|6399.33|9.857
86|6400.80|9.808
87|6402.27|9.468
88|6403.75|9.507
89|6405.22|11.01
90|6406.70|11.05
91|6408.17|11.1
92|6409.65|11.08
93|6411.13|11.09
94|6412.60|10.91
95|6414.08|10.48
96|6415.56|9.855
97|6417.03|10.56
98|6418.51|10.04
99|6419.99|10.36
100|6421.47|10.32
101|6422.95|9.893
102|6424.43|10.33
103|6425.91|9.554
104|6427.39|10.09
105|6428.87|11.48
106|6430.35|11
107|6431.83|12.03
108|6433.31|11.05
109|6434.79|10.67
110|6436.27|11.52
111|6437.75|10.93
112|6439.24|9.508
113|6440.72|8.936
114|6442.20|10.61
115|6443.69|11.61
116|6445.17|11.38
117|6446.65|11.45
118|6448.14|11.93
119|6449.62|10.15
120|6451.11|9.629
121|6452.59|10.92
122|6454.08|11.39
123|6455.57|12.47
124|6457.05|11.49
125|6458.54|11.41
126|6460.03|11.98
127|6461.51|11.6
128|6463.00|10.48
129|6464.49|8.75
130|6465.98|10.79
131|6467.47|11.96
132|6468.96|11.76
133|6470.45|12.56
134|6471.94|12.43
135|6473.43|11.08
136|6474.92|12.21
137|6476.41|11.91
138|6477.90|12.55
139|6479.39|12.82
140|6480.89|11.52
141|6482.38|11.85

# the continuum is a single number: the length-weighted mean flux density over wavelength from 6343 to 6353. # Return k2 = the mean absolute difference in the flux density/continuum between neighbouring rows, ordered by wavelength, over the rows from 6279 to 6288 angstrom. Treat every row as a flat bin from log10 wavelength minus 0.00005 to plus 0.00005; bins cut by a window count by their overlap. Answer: 0.040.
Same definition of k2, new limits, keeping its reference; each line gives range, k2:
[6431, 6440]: 0.086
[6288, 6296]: 0.030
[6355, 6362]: 0.080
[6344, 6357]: 0.048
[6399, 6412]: 0.026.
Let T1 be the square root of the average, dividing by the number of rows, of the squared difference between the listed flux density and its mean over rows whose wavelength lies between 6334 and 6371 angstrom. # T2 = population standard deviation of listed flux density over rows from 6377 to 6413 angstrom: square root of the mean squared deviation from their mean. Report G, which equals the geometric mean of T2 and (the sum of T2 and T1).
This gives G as 1.04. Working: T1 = 0.45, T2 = 0.8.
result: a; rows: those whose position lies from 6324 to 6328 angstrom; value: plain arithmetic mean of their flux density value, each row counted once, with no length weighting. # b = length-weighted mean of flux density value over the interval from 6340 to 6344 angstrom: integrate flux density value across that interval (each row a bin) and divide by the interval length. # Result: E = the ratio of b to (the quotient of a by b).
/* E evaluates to 10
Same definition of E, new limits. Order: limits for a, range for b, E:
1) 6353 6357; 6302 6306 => 7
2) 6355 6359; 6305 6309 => 7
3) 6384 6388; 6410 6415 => 13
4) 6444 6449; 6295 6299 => 5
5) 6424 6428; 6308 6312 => 8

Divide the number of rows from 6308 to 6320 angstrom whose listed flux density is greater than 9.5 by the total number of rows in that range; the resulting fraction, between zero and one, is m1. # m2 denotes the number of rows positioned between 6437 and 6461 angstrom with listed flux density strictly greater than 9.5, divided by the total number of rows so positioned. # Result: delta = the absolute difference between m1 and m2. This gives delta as 0.8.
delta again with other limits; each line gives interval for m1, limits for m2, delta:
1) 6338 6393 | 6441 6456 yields 0.4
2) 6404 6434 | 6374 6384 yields 0.4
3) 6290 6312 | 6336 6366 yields 0.7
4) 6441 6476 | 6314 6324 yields 0.7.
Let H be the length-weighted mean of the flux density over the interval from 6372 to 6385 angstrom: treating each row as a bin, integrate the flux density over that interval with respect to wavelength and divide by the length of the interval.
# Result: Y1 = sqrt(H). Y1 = 3.08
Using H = 9.5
